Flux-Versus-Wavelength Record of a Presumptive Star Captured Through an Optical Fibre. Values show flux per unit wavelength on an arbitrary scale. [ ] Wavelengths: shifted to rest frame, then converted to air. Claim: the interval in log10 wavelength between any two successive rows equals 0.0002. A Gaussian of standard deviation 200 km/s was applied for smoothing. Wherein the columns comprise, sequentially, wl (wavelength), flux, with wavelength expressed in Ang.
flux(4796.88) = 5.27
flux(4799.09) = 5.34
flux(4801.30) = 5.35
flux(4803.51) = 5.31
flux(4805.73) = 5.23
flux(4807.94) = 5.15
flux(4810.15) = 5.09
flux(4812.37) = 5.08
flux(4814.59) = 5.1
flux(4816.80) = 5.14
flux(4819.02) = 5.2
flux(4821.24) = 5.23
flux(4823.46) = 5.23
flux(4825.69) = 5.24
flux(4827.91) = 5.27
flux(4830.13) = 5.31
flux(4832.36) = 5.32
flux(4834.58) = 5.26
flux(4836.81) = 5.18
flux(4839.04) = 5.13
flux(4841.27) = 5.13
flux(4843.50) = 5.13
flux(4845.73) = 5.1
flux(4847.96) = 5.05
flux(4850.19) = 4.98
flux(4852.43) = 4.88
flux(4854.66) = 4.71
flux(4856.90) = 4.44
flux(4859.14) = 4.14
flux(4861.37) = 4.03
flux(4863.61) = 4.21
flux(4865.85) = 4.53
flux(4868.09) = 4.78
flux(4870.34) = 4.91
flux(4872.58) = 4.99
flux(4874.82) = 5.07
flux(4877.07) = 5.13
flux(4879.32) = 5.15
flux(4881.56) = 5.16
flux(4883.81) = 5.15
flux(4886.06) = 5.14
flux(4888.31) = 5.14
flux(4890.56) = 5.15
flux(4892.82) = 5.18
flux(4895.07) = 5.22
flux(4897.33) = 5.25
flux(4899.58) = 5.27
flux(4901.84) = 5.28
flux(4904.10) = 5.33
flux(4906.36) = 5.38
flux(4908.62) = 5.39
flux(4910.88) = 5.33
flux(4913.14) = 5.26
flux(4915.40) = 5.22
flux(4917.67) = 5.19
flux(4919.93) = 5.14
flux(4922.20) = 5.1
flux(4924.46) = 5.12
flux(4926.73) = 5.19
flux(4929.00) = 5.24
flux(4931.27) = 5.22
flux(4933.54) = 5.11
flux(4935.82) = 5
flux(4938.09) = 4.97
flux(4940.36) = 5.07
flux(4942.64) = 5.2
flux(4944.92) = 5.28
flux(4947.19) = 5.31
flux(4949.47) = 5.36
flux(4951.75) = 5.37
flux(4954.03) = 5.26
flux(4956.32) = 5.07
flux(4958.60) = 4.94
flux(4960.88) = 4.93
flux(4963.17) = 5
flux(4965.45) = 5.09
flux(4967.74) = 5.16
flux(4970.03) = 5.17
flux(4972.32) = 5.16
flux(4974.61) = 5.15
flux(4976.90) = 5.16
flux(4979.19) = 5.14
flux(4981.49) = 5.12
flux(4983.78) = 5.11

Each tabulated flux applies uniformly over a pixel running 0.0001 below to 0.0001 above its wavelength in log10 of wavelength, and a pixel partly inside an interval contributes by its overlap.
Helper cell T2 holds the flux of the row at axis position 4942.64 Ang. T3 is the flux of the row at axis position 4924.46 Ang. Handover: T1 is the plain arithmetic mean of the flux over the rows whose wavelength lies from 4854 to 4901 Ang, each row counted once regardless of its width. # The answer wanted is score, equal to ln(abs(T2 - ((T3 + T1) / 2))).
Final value -1.6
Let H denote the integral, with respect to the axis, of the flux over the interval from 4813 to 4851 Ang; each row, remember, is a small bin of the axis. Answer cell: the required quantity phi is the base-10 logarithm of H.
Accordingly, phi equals 2.294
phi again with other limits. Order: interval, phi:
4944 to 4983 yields 2.303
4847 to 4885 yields 2.259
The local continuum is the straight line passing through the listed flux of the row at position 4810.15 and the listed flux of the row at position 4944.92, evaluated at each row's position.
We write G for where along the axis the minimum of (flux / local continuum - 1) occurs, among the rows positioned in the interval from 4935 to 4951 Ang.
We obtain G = 4938.09 Ang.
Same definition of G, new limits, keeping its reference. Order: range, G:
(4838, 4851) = 4850.19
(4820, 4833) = 4823.46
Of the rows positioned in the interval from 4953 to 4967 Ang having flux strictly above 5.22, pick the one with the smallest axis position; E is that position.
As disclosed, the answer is 4954.03 Ang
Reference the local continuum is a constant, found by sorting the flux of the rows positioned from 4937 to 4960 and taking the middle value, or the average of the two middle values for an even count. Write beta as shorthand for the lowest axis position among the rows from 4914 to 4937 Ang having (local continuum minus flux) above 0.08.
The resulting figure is 4919.93 Ang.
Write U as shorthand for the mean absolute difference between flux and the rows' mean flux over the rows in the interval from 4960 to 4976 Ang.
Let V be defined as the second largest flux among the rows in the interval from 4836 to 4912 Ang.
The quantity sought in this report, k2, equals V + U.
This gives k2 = 5.46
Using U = 0.08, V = 5.38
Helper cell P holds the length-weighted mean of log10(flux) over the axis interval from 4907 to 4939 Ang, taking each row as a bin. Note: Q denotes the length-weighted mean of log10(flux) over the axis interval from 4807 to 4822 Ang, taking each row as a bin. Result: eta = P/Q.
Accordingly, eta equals 1.00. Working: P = 0.714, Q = 0.711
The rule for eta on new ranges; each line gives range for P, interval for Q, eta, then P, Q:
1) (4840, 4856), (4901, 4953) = 0.97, 0.698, 0.718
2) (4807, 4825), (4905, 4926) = 0.99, 0.712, 0.719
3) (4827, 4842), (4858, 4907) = 1.03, 0.718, 0.696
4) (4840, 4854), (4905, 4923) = 0.97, 0.702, 0.721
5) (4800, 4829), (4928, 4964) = 1.01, 0.716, 0.711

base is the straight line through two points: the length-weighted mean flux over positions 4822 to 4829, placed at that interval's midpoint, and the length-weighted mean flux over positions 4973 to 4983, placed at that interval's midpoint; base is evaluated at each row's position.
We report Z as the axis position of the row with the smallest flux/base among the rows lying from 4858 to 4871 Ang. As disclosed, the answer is 4861.37 Ang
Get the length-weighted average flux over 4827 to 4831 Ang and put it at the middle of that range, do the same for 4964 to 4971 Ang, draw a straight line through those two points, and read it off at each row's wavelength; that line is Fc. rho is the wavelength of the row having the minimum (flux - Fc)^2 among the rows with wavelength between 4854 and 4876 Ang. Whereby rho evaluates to 4874.82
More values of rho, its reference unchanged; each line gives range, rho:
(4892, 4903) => 4895.07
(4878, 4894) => 4892.82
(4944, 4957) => 4956.32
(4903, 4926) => 4917.67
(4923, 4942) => 4926.73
